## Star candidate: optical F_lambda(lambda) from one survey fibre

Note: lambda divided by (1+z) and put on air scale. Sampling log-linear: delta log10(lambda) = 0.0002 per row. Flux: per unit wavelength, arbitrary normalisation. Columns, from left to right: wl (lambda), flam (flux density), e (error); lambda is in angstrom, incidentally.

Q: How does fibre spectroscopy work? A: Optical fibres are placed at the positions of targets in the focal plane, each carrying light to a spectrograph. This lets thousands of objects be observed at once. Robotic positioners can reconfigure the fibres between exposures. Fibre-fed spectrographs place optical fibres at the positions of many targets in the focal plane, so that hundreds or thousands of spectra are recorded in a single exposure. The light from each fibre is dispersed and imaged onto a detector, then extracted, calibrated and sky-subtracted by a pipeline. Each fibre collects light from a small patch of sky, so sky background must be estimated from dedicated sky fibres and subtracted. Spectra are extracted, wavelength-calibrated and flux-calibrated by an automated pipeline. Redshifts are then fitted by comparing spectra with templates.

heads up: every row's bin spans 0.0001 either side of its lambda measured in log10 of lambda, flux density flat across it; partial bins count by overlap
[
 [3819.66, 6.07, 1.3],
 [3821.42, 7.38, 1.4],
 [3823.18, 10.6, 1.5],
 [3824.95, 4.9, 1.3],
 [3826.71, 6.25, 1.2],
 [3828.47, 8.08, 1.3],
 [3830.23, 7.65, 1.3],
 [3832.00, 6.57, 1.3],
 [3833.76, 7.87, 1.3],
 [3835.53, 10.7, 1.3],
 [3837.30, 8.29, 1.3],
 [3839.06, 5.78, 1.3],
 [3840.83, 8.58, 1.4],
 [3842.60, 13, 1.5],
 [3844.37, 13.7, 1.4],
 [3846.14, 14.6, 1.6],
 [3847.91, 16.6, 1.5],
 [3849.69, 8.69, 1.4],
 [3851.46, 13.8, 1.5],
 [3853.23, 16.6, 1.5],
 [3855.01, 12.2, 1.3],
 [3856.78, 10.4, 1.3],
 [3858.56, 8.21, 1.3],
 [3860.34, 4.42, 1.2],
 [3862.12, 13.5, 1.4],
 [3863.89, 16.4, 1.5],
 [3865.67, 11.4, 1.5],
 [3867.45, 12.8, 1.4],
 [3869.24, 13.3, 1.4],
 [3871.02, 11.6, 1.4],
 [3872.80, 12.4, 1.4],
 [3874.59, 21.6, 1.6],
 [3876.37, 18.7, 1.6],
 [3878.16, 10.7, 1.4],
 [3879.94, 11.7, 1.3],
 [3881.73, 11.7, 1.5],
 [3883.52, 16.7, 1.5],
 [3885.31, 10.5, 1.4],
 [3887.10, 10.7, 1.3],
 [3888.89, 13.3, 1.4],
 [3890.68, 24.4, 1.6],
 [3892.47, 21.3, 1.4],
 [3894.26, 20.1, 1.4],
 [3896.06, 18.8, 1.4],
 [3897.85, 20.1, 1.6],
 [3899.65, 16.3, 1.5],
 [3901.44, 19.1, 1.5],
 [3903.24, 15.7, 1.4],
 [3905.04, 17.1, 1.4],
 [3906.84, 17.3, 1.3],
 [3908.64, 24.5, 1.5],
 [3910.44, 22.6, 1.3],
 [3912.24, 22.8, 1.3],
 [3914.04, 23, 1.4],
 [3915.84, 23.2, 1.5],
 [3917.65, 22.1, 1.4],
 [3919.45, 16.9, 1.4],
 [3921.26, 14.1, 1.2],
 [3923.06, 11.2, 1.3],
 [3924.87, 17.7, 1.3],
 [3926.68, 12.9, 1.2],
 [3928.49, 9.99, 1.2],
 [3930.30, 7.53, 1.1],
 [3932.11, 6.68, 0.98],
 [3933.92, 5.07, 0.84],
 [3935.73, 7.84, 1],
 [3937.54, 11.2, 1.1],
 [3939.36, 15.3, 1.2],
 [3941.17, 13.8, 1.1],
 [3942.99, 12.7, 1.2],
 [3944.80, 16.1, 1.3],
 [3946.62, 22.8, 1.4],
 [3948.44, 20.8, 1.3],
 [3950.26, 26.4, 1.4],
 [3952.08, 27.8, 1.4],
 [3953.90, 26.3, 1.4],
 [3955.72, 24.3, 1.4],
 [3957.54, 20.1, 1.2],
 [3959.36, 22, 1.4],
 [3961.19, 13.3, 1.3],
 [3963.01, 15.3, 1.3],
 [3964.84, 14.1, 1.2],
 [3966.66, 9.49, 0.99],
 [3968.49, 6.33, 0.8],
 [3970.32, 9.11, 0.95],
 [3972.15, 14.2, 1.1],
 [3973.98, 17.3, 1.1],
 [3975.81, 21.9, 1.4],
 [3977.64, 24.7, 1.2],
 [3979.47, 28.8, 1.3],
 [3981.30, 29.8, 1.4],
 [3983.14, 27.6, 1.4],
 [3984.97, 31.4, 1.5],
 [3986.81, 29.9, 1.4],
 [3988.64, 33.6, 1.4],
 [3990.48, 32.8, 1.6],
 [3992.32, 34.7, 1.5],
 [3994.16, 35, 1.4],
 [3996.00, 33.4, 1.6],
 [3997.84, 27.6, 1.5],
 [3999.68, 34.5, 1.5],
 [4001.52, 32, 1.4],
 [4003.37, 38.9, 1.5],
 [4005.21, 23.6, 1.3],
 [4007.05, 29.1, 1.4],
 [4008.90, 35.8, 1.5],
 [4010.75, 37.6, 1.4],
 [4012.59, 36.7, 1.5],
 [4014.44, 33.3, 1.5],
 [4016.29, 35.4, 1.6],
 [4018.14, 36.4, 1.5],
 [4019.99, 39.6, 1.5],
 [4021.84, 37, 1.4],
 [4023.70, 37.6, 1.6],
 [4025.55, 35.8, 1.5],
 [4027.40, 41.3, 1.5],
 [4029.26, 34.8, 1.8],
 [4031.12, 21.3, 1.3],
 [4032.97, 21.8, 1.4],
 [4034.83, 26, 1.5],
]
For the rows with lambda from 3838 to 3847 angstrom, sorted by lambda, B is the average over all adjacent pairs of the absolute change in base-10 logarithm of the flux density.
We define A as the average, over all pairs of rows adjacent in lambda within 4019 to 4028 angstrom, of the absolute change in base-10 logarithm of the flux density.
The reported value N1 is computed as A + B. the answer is 0.131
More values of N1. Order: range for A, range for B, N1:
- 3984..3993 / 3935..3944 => 0.120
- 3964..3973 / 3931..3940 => 0.325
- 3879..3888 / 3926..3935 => 0.192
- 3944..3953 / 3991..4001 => 0.130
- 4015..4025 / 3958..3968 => 0.143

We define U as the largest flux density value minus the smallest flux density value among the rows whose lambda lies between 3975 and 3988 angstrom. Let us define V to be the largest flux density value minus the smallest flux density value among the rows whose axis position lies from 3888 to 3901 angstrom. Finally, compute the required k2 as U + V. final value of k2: 21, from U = 9.5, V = 11.1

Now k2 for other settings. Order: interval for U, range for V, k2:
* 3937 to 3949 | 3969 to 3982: 32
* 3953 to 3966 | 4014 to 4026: 19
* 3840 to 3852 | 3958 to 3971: 24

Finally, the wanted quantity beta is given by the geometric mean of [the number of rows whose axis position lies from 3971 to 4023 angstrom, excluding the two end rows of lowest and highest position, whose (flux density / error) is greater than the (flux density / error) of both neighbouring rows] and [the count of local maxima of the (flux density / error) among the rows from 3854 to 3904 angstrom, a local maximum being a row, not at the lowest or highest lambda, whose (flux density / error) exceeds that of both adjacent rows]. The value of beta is 7.0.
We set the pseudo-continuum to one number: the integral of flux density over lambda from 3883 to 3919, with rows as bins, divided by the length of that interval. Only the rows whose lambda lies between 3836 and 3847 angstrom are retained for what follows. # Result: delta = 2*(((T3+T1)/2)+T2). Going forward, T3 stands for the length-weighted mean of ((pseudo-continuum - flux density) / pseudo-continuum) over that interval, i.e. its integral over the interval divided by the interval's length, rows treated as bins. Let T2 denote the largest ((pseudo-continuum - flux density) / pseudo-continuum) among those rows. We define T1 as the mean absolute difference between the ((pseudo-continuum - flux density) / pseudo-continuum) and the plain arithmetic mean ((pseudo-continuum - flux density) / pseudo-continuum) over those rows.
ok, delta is 2.0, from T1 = 0.16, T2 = 0.7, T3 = 0.4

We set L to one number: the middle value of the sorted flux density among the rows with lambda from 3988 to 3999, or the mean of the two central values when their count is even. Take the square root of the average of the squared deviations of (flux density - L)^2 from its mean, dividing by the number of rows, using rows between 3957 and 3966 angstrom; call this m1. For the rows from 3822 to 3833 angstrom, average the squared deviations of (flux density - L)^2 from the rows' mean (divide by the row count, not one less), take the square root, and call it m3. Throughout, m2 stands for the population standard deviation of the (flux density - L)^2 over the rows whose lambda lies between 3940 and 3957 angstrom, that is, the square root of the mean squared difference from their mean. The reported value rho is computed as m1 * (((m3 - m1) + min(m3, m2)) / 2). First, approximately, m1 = 110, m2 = 146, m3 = 91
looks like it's 4014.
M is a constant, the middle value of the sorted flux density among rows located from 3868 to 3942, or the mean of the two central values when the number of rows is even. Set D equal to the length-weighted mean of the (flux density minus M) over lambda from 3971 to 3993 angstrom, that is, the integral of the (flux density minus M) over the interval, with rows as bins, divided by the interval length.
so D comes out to 11.3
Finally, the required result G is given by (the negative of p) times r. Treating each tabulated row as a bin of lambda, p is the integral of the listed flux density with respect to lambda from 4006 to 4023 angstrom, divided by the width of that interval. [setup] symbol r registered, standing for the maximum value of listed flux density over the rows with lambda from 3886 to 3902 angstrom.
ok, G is -868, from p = 36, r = 24.4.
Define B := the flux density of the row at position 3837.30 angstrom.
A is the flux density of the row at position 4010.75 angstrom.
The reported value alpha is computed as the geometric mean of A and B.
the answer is 17.7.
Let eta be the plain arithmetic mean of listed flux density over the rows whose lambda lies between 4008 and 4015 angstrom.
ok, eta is 36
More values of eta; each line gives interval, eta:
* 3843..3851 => 13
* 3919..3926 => 15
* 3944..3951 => 22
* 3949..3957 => 26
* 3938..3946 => 14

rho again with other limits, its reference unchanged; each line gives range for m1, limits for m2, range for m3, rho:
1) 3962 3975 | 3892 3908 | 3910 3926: 2225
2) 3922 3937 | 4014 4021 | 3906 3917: -7947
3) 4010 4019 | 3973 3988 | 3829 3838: 372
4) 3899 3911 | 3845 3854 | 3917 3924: 7219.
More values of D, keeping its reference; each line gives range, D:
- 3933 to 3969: 1.0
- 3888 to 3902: 3.5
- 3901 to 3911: 3.6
